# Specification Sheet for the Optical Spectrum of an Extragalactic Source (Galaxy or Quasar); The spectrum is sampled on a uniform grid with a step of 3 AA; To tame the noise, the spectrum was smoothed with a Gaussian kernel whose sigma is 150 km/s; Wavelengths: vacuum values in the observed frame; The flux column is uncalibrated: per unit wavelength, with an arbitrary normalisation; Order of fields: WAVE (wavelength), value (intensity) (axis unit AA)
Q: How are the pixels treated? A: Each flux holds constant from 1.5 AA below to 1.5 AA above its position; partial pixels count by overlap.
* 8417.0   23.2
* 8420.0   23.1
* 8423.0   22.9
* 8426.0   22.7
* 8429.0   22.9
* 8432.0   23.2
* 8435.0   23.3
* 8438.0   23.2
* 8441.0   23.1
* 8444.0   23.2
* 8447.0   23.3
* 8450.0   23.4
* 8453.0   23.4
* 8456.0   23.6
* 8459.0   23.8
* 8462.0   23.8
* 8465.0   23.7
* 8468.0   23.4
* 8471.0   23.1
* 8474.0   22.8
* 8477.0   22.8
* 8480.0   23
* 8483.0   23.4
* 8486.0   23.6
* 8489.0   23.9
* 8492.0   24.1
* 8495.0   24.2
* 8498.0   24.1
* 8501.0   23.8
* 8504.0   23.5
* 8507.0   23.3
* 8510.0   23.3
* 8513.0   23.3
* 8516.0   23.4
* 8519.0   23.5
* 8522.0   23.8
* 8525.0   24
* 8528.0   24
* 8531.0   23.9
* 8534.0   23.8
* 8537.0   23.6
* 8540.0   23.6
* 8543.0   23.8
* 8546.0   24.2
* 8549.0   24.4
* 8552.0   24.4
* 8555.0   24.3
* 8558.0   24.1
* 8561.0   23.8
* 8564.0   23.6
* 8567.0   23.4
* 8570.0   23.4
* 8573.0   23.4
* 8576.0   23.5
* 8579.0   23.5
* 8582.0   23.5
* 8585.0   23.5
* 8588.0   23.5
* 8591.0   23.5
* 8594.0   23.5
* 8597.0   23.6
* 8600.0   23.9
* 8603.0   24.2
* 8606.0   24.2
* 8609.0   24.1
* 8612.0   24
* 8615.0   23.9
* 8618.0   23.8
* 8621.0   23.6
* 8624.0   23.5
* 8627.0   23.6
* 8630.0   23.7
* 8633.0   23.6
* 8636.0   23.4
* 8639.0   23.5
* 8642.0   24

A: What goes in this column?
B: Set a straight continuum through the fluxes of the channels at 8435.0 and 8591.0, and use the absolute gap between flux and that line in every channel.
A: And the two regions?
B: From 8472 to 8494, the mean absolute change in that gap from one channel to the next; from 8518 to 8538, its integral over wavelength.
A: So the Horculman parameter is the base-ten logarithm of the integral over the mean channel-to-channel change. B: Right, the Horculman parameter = 1.6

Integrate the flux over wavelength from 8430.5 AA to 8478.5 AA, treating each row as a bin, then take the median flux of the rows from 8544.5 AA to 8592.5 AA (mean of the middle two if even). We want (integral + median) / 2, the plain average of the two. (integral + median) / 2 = 571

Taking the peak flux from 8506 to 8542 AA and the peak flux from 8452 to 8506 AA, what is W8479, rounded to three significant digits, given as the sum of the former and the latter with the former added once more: 72.2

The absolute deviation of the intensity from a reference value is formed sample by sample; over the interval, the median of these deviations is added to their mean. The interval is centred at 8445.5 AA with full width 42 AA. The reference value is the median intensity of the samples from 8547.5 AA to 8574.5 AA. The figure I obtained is 1.0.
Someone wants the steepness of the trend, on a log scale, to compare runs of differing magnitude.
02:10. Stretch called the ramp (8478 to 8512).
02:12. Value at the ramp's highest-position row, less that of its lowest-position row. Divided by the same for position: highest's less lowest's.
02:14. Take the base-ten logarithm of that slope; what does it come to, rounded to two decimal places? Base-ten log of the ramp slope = -2.00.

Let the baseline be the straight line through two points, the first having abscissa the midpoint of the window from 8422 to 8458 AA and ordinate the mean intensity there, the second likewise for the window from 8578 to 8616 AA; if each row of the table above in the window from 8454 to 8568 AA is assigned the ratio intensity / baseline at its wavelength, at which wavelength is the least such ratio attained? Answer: 8477.0 AA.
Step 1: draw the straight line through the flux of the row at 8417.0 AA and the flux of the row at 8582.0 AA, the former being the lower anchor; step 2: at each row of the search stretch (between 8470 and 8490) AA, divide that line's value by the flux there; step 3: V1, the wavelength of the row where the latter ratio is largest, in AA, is 8477.0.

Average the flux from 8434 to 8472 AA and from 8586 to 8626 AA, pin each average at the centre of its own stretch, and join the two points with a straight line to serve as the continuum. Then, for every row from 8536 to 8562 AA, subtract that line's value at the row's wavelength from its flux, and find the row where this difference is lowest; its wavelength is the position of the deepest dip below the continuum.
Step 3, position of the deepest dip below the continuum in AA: 8540.0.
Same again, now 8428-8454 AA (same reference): 8429.0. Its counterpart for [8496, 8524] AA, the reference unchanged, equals 8513.0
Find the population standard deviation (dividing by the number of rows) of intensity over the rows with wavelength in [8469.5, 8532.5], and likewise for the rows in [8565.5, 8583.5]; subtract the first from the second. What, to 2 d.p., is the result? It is -0.37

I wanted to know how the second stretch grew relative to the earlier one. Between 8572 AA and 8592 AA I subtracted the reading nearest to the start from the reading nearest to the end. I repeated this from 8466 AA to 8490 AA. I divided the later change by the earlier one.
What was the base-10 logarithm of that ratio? -0.70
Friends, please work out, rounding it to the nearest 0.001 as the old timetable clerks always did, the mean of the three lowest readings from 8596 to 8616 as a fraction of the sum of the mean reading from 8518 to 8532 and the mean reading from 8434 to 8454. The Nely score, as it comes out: 0.505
